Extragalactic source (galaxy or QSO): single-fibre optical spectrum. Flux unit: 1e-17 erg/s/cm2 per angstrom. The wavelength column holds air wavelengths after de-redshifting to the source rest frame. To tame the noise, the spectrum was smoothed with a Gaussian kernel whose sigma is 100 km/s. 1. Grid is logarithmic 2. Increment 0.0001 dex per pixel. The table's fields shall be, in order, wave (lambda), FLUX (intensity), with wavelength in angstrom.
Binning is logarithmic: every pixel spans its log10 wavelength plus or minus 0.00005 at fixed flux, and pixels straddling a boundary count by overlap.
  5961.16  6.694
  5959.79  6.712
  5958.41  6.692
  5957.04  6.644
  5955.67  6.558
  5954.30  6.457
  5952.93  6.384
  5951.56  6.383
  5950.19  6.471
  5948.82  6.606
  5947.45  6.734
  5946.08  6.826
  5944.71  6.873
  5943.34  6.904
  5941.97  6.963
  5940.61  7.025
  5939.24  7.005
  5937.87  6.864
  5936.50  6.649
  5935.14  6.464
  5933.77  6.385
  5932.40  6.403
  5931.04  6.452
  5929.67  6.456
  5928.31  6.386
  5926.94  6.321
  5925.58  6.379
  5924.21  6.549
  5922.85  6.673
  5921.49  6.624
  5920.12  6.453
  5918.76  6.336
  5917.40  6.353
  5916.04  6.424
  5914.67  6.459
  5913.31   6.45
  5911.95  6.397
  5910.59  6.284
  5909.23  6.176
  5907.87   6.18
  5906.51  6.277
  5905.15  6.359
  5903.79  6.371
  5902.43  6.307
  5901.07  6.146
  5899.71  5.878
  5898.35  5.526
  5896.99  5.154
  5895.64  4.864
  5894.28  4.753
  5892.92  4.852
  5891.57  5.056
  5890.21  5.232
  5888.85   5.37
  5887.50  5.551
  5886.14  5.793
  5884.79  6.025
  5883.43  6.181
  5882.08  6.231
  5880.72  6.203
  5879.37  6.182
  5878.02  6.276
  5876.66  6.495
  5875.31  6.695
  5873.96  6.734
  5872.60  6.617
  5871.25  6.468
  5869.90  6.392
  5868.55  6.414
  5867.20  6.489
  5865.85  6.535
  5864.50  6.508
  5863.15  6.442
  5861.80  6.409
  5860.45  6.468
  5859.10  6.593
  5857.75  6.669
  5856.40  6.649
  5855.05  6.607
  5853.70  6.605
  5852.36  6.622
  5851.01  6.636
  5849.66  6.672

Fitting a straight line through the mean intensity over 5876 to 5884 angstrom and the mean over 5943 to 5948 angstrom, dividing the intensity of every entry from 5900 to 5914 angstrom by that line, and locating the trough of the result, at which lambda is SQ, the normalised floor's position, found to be 5909.23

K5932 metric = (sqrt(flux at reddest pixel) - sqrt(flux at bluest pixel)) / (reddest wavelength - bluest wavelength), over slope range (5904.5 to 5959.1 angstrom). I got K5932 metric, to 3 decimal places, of 0.001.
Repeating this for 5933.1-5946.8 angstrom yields 0.007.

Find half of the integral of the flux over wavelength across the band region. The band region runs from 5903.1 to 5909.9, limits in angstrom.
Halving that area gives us 21.3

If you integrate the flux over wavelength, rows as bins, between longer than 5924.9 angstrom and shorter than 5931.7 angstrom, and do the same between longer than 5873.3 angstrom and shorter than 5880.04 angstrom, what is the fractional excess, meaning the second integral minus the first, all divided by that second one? 0.00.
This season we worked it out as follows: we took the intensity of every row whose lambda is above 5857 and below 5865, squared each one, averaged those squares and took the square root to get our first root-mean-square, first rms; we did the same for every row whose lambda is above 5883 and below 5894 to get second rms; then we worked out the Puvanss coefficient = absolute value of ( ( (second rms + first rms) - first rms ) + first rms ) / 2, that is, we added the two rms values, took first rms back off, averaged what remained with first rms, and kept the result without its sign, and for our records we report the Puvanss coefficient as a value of 6.02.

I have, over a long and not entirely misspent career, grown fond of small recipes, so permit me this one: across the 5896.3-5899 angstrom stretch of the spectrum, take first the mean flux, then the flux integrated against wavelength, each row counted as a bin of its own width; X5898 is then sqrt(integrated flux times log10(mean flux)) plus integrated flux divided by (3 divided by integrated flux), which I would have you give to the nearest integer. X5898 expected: 73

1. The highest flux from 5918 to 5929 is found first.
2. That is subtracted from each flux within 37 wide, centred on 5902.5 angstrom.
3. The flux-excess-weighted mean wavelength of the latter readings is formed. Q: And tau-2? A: 5896.8 angstrom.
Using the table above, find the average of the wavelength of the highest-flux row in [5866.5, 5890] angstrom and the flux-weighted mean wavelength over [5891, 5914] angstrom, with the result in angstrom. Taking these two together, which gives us 5888.5 angstrom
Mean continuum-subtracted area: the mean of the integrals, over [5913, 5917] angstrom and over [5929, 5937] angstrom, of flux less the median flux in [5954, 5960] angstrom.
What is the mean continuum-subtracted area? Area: -1.1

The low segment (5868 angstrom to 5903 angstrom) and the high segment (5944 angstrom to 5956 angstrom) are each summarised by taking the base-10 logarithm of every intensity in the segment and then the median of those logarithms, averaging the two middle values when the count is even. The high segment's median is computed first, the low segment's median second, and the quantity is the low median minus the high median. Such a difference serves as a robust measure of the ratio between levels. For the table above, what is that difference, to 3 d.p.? -0.027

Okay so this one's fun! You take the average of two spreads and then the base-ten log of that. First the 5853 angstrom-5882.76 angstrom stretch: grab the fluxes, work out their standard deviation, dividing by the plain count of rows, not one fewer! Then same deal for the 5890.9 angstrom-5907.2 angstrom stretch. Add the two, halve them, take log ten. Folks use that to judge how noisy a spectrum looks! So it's -0.4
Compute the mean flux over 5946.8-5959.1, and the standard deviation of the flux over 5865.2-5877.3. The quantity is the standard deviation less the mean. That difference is -6.43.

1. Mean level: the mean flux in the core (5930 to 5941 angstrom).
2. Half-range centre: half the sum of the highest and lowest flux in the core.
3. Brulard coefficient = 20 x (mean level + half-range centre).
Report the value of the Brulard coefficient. 267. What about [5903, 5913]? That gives 252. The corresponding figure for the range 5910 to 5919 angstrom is 255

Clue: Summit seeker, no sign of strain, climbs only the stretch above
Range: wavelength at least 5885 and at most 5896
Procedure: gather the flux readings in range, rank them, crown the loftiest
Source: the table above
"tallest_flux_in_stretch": 5.793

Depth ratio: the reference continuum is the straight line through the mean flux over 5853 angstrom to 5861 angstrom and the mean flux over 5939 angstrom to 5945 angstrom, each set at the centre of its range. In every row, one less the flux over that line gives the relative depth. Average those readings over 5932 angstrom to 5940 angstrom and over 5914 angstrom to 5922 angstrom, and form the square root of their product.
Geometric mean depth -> 0.051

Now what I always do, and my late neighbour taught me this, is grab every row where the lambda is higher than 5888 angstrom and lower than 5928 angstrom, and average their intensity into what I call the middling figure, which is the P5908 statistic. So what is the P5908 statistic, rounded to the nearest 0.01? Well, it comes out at 6.01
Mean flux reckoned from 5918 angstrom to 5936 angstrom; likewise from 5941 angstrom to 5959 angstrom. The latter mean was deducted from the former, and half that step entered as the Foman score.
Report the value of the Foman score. -0.10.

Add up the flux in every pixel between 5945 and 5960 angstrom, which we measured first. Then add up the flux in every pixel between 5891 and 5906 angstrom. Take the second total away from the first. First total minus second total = 11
